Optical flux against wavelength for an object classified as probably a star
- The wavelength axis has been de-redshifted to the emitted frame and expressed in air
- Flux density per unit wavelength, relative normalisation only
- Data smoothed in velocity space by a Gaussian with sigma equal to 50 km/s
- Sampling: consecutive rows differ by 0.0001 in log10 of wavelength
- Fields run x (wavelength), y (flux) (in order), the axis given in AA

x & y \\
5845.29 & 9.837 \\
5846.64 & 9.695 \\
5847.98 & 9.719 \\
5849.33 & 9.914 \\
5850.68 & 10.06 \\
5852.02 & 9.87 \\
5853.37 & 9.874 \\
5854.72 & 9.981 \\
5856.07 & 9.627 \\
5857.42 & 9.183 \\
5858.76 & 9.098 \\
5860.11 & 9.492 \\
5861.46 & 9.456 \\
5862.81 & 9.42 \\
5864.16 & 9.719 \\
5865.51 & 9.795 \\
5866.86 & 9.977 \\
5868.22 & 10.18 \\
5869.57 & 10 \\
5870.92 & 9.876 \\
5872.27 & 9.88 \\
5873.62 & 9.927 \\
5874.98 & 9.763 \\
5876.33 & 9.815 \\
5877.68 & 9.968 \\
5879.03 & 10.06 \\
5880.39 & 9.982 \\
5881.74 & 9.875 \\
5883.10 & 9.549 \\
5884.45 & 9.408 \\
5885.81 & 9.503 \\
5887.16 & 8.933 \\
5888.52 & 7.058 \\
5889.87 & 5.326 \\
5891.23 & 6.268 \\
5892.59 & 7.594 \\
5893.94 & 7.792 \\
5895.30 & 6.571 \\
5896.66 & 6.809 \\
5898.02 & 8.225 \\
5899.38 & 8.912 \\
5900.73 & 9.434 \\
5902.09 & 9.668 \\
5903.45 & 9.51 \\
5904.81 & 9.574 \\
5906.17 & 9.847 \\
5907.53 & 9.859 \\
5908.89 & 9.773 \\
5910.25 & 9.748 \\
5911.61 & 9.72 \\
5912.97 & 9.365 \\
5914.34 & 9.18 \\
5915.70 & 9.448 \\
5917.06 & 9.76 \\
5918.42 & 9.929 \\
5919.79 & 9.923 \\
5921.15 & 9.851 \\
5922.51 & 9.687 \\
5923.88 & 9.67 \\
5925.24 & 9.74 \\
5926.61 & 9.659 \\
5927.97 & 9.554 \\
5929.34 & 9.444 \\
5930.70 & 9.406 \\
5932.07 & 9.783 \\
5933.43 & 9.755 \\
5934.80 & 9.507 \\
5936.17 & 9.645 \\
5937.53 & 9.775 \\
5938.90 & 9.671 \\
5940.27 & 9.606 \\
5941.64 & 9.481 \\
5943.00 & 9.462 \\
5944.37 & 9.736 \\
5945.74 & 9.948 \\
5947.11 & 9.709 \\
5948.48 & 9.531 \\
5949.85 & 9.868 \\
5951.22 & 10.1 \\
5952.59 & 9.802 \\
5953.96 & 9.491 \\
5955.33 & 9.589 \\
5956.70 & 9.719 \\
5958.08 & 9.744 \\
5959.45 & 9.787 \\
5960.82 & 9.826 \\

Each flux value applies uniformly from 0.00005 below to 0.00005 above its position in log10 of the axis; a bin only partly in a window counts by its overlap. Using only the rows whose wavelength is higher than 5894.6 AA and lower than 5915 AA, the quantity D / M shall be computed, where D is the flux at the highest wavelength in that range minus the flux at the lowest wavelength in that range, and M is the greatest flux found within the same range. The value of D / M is 0.26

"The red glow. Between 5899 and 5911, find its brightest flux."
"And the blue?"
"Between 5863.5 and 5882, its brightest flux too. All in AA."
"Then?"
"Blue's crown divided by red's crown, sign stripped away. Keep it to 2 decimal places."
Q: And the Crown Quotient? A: 1.03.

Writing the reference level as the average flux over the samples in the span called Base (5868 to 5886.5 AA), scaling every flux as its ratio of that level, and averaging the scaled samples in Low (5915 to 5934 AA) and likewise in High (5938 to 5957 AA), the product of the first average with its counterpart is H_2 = 0.97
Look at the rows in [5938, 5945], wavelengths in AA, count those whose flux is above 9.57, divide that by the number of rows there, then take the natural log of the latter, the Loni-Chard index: -0.51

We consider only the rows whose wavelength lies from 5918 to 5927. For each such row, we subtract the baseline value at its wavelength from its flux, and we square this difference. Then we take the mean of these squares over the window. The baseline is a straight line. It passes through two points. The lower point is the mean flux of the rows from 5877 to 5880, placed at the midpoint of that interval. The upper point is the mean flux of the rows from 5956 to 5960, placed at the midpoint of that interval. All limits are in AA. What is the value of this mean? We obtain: 0.02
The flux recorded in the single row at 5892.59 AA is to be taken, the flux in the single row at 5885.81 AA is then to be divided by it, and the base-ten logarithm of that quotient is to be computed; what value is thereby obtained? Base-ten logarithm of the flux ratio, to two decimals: 0.10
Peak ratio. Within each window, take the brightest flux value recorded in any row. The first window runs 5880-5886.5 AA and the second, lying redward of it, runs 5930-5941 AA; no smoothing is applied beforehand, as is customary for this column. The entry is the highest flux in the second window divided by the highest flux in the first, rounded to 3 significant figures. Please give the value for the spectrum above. 0.980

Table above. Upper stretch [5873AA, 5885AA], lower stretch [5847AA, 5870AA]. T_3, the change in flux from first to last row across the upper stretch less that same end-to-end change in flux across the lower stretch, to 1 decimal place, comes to -0.8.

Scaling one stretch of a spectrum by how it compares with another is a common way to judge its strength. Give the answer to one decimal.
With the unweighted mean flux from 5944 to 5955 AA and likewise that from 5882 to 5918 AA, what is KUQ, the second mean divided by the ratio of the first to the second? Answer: 7.8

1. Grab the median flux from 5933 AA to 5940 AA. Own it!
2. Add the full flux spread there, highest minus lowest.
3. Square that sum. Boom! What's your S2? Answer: 99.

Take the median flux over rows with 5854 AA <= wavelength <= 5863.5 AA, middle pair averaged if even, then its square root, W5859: 3.08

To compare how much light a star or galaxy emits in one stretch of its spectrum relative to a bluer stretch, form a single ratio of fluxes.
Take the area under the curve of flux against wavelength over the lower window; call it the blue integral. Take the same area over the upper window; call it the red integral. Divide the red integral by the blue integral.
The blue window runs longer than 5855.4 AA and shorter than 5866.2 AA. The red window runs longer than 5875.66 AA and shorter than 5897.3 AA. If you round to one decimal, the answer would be 1.8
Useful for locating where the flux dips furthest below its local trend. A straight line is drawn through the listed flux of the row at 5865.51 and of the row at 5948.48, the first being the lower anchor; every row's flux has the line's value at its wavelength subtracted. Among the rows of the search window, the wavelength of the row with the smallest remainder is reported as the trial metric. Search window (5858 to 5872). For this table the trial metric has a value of 5858.76 AA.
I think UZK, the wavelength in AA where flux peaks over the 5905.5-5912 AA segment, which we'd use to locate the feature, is 5907.53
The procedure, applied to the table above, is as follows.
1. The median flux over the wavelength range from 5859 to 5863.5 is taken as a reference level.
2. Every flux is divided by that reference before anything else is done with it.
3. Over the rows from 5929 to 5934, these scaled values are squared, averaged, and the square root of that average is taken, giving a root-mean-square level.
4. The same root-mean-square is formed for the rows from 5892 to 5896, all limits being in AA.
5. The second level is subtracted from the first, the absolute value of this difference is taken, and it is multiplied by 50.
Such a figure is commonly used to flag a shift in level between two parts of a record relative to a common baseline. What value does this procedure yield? 12.0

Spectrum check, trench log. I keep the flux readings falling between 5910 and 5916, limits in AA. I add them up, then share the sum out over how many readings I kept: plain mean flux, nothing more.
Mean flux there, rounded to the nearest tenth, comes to 9.5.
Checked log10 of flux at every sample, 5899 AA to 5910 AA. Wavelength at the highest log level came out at 5907.53 AA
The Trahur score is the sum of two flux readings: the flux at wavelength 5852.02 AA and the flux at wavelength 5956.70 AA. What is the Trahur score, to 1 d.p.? 19.6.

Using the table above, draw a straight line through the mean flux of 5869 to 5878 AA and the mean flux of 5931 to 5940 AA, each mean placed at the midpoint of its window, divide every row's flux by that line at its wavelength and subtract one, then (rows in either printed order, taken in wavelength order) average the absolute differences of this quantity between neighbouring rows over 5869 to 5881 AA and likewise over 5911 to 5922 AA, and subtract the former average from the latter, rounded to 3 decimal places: 0.011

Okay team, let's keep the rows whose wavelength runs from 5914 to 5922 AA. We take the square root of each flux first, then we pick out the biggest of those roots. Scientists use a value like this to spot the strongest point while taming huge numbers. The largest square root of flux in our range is 3.15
